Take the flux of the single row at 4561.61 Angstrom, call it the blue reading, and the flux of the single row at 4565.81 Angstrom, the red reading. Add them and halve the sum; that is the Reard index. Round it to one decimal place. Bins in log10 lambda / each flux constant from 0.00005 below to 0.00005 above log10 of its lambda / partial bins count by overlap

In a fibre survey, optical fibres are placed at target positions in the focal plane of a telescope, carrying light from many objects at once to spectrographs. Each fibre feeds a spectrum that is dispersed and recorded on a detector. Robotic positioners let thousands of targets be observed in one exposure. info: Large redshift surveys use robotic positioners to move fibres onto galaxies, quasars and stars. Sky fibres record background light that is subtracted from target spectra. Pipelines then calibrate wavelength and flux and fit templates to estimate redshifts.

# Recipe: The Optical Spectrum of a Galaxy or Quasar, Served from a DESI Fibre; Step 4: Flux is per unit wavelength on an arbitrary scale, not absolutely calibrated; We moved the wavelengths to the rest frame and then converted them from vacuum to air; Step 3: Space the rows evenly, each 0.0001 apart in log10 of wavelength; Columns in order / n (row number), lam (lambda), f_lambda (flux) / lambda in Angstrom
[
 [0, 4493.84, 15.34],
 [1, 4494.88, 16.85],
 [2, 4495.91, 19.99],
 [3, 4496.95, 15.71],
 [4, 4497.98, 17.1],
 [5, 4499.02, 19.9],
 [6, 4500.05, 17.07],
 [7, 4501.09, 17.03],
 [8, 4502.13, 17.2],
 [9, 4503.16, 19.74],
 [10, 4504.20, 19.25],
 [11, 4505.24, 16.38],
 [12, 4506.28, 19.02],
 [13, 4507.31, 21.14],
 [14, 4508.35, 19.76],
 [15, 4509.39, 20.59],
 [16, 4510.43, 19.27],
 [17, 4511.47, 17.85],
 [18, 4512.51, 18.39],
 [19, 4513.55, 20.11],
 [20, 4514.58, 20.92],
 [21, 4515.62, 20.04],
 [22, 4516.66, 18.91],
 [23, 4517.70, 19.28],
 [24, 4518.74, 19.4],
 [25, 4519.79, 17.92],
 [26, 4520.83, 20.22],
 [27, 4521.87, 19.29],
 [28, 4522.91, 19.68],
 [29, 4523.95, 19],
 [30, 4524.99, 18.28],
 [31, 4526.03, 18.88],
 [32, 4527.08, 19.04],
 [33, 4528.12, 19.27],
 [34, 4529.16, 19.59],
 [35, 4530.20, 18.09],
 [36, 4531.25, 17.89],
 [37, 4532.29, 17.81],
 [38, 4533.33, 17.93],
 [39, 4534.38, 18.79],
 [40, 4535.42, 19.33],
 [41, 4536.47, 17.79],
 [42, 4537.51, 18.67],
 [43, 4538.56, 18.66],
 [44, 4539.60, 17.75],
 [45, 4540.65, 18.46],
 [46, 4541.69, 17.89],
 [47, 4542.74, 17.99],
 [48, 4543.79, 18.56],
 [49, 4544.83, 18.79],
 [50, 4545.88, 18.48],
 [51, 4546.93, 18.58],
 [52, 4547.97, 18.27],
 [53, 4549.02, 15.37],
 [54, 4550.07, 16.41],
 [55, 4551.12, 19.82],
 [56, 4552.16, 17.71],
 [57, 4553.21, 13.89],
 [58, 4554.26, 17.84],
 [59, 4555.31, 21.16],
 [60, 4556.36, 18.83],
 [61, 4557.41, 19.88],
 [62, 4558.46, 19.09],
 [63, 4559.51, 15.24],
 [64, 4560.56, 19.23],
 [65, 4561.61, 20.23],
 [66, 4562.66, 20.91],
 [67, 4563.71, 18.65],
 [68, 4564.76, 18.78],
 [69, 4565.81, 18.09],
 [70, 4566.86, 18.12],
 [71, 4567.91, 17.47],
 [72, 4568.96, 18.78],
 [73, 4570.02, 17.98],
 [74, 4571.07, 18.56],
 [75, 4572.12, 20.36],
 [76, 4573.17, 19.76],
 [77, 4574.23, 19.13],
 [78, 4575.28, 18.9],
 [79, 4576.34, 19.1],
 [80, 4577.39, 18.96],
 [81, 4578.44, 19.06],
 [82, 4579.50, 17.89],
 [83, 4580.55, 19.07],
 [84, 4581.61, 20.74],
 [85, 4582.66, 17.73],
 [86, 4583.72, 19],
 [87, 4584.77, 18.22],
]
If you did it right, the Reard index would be 19.2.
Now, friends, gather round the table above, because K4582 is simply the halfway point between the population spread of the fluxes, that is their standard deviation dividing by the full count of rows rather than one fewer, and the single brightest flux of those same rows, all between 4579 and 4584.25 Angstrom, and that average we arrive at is 10.9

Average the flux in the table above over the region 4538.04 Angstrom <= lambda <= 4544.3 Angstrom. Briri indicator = 18.2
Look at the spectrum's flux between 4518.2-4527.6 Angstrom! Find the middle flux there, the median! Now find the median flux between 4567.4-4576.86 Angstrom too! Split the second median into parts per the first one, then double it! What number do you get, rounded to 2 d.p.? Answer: 1.99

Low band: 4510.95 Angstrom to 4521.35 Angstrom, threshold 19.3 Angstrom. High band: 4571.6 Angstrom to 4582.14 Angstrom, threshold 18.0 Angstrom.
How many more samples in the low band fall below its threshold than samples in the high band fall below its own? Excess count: 4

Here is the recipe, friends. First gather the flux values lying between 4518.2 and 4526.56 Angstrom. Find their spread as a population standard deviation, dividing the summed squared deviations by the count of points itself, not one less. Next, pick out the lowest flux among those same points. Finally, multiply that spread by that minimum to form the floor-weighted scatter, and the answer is 12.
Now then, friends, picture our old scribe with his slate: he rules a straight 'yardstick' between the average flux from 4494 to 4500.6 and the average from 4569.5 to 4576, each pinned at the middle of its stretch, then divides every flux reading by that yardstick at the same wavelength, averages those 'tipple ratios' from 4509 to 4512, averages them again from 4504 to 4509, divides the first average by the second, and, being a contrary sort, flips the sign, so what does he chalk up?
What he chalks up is -1.00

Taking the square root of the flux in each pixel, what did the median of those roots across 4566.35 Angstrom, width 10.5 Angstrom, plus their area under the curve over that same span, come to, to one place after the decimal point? 49.8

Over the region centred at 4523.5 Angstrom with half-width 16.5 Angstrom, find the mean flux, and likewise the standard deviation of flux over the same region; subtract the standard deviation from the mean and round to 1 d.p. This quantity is 18.1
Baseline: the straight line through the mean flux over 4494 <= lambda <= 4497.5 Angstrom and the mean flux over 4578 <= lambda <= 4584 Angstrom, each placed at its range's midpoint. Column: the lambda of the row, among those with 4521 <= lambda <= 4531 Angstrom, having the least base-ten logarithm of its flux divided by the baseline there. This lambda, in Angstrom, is 4530.20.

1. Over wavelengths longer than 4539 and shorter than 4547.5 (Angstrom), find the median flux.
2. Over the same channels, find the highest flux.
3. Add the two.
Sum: 37.3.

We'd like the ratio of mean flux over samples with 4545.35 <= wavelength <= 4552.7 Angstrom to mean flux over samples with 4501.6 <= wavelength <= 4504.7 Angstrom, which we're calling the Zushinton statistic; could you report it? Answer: 0.951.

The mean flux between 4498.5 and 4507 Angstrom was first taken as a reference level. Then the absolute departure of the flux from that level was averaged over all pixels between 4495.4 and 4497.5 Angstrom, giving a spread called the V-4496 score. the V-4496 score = 2.1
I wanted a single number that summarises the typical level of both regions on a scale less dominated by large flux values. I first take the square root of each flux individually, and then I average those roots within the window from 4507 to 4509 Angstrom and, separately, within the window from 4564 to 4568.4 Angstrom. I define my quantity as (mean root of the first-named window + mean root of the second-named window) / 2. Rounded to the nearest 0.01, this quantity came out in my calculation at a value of 4.39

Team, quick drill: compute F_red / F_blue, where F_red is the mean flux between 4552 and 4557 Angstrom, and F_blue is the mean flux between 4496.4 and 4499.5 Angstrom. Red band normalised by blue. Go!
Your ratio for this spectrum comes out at 1.02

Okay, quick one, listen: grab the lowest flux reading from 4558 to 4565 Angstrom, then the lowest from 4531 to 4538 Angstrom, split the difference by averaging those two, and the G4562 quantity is 16.5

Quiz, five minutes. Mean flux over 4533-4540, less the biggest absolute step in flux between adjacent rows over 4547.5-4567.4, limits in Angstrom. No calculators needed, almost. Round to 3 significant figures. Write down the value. 14.4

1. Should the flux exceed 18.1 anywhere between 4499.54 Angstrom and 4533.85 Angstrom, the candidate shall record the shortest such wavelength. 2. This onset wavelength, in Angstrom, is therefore 4503.16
